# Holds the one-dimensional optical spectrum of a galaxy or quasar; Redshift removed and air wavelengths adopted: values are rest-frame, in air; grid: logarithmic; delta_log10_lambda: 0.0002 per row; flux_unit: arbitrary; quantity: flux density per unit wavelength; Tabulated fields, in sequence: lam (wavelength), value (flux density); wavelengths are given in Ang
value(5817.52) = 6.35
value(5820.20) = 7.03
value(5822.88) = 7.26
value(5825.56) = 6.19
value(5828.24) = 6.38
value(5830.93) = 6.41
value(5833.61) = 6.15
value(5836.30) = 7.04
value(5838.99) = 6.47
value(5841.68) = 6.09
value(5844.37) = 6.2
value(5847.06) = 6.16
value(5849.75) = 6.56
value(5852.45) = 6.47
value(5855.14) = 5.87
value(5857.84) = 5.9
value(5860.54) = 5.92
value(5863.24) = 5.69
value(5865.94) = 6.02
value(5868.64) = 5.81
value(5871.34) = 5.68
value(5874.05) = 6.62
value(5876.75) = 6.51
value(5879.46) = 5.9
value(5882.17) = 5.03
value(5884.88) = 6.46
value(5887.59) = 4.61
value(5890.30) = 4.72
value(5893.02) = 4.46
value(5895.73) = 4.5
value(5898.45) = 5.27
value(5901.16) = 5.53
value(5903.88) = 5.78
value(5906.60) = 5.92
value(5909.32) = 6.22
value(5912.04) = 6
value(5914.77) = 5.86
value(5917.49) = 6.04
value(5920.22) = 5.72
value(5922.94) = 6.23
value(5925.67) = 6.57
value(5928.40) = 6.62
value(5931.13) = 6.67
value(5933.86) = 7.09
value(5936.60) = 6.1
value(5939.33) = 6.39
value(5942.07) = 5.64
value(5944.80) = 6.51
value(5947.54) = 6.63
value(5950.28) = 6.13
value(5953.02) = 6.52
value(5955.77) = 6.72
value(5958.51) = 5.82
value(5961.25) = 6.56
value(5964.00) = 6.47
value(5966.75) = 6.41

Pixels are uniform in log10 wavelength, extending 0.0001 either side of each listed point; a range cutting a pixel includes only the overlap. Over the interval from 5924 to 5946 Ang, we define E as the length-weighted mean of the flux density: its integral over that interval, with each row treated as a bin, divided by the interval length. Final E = 6.4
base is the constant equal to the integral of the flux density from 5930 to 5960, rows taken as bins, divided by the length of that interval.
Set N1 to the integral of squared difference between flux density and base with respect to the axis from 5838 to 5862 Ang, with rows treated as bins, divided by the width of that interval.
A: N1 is 0.1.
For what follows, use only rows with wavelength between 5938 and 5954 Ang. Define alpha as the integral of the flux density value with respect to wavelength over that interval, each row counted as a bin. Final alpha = 101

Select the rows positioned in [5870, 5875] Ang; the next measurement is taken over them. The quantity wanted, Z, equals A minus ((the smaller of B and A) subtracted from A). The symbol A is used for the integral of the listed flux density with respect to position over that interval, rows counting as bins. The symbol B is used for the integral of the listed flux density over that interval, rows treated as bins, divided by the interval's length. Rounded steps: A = 30.5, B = 6.11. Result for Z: 6.1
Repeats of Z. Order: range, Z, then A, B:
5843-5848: 6.2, 30.9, 6.18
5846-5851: 6.4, 31.9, 6.37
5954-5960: 6.3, 37.8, 6.29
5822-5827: 6.7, 33.4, 6.68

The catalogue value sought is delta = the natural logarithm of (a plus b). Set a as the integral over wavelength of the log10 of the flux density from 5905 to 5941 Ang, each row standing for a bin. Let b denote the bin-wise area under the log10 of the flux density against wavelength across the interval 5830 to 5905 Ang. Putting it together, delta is 4.45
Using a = 29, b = 57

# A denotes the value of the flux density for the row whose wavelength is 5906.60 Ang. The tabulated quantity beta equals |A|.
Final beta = 5.9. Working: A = 5.92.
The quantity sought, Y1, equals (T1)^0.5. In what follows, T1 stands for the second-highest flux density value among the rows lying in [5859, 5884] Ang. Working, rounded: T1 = 6.51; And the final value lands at 2.55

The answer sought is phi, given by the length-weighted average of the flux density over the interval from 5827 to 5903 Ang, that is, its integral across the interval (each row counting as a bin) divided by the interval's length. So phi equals 5.87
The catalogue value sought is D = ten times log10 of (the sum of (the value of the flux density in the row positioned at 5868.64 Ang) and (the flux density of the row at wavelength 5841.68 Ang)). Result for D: 10.8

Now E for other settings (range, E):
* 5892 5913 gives 5.5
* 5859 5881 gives 6.0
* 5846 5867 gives 6.1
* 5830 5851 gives 6.4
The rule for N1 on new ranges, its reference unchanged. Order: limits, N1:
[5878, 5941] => 0.8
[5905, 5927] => 0.2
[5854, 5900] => 1.1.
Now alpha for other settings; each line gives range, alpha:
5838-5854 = 101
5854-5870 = 94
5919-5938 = 122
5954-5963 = 57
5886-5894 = 37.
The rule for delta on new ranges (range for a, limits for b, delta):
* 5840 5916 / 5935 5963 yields 4.38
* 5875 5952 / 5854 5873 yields 4.30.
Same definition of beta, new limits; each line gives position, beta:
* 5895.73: 4.5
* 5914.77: 5.9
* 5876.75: 6.5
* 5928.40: 6.6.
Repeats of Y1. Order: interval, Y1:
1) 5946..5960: 2.57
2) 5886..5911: 2.43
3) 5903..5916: 2.45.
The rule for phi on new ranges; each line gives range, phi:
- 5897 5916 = 5.79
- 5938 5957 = 6.36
